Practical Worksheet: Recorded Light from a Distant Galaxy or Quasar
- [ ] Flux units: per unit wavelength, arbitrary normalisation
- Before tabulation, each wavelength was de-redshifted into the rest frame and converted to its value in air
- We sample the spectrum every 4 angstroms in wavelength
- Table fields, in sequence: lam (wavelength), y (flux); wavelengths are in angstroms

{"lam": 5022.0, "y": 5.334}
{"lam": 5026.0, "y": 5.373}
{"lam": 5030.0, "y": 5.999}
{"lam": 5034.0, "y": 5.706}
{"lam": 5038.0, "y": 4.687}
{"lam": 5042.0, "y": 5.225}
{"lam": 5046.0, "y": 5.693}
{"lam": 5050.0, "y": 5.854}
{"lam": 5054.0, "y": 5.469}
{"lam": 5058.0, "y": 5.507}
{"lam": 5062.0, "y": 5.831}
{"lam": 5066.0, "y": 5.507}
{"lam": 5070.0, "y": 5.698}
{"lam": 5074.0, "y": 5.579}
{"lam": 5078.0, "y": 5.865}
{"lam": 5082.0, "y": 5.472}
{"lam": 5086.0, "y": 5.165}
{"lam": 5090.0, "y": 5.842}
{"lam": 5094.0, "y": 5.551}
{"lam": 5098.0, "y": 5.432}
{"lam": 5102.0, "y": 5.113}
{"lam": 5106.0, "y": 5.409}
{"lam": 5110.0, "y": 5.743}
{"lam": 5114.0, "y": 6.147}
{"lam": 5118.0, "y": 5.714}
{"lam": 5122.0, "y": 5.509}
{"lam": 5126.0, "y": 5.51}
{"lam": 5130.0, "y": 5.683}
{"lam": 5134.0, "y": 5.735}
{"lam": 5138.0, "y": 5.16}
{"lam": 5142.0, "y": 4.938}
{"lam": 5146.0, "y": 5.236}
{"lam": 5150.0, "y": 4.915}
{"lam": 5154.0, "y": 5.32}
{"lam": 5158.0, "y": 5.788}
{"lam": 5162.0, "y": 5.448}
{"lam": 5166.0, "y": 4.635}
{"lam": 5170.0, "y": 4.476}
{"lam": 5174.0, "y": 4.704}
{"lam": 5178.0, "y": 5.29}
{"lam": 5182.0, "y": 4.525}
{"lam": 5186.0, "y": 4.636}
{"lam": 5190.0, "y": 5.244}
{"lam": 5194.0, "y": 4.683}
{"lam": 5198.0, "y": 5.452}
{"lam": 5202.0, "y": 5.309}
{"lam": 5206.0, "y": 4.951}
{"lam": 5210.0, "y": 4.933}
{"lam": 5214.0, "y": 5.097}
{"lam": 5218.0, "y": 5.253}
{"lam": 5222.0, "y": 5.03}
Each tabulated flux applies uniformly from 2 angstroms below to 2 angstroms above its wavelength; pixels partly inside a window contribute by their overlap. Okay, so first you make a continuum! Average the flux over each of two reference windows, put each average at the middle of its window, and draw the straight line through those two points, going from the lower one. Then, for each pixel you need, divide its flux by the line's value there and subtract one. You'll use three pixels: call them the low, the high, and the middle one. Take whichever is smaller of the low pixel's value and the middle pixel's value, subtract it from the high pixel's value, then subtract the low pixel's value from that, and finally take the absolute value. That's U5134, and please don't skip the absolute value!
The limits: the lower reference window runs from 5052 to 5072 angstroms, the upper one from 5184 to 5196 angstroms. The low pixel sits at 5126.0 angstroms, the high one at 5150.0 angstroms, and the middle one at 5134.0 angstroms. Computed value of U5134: 0.142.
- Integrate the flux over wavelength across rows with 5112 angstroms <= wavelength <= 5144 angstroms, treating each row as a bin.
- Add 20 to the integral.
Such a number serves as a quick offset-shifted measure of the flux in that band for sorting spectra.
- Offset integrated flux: 198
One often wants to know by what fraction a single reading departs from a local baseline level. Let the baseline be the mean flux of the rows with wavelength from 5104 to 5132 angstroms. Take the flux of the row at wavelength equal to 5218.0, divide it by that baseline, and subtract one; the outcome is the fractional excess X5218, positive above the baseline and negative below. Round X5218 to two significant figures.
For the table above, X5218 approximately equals -0.074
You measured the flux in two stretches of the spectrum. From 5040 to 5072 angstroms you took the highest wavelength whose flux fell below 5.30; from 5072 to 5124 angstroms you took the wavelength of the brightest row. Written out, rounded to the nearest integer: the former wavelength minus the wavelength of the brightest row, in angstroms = -72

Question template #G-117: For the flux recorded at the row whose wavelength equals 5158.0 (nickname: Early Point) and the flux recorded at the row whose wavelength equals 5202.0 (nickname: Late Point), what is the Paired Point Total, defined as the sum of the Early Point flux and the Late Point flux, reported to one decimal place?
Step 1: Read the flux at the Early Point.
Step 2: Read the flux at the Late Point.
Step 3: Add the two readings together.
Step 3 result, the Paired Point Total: 11.1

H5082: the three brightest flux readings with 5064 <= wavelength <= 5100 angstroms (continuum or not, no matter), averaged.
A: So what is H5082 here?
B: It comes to 5.80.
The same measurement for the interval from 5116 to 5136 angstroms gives 5.71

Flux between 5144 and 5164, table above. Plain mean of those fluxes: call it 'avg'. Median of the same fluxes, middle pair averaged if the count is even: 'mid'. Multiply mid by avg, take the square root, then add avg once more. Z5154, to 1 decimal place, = 10.7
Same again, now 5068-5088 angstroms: 11.1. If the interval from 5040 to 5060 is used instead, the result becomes 11.1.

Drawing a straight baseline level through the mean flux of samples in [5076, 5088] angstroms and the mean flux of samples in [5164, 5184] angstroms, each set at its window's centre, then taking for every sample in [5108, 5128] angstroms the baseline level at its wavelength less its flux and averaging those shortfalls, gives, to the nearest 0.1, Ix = -0.5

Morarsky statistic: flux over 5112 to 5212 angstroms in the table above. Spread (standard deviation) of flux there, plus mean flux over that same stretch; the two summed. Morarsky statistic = 5.64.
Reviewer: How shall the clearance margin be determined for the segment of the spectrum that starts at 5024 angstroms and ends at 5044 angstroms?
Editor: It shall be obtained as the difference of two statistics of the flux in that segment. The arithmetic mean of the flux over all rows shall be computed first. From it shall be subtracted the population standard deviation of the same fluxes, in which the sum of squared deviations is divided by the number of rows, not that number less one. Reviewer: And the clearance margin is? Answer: 5.0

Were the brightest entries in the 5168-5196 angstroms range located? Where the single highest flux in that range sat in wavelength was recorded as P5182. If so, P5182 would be 5178.0 angstroms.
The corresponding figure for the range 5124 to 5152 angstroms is 5134.0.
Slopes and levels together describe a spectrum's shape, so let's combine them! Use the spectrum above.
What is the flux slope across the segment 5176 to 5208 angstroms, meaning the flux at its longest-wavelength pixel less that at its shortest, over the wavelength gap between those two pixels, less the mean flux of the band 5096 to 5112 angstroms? -5.44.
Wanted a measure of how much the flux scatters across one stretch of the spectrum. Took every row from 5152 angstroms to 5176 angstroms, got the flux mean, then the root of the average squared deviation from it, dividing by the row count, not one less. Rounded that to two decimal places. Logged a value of 0.48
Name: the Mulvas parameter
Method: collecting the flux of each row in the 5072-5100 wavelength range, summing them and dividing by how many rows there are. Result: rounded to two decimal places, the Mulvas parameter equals 5.56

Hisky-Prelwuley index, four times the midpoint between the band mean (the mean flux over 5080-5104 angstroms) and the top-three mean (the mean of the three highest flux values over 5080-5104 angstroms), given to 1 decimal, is 22.1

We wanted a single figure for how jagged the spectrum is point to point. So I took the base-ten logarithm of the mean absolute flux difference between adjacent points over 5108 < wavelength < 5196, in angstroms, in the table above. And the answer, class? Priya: -0.43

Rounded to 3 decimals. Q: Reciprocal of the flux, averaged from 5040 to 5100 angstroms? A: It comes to 0.179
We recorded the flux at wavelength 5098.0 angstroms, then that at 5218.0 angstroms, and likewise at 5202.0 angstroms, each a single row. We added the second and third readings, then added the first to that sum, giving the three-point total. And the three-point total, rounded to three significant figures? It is 16.0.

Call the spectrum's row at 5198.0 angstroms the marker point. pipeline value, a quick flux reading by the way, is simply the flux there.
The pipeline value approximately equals 5.452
